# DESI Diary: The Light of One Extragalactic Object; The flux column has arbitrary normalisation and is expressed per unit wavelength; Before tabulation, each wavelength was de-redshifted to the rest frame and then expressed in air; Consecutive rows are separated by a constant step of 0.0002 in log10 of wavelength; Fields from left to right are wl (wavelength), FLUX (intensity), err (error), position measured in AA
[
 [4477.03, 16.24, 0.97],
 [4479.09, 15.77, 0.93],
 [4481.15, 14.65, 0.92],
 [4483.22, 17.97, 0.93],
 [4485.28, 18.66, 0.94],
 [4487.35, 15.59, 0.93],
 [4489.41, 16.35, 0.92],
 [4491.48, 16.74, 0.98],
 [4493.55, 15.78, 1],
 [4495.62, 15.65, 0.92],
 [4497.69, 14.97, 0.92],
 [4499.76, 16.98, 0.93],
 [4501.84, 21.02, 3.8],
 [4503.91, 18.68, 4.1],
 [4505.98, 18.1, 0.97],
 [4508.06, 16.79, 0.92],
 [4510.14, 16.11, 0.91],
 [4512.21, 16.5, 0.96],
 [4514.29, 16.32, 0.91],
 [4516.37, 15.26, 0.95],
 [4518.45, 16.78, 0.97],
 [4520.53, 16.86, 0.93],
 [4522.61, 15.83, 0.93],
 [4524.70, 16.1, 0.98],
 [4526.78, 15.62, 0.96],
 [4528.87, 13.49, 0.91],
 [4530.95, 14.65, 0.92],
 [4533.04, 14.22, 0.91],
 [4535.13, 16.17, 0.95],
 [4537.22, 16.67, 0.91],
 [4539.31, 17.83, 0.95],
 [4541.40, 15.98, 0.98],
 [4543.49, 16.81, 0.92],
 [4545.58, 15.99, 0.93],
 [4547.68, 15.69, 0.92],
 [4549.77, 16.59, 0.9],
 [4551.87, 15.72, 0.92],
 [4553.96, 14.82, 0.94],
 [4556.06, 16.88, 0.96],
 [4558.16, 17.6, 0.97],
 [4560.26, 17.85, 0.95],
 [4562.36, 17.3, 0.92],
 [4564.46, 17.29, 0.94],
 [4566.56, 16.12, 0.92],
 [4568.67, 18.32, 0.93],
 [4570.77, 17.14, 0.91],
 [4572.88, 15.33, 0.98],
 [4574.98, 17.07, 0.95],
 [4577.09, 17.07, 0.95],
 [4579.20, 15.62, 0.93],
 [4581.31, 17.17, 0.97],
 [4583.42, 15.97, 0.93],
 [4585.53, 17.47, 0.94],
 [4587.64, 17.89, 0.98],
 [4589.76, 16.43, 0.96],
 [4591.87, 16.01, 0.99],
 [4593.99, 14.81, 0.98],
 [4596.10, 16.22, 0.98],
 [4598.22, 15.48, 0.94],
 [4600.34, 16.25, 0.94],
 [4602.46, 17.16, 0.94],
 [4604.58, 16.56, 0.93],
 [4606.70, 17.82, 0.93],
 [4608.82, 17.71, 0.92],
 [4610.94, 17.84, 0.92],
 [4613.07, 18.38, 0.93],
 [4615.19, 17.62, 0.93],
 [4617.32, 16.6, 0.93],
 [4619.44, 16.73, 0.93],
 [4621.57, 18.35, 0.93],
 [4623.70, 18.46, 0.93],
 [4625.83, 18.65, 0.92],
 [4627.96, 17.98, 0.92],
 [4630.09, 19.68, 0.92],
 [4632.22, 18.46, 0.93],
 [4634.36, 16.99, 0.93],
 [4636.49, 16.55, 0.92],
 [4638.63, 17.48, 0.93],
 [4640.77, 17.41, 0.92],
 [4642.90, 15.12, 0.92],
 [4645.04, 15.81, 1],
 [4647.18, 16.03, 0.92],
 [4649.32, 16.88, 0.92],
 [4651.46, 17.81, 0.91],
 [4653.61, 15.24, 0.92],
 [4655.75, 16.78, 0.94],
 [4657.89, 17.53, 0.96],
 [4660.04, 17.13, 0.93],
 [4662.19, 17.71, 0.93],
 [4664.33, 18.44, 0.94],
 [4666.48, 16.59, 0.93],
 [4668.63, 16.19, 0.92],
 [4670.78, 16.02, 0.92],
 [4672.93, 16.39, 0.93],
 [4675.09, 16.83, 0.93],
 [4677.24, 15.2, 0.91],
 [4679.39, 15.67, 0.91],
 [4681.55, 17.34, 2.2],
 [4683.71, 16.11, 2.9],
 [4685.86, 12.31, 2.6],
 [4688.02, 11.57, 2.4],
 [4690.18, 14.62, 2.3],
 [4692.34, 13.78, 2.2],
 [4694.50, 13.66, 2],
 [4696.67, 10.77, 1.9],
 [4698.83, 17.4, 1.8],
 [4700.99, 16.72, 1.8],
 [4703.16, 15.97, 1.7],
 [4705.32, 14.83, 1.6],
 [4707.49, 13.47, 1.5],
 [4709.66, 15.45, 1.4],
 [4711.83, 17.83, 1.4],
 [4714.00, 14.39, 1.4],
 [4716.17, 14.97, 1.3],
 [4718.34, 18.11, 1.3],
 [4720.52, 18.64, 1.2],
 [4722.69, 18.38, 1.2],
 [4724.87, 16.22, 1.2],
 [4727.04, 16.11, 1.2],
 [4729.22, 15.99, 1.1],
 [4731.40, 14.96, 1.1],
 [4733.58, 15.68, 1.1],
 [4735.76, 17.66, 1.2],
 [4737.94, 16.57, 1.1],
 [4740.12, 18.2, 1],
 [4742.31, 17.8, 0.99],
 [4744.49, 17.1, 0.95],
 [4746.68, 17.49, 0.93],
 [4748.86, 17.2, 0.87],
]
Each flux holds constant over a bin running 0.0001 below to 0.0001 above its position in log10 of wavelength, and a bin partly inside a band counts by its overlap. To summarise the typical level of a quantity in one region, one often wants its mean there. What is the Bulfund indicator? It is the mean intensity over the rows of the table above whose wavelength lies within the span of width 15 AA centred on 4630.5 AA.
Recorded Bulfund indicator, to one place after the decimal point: 18.1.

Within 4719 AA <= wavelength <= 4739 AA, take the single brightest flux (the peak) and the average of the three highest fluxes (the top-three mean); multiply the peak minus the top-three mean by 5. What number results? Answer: 2.1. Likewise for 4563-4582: 3.6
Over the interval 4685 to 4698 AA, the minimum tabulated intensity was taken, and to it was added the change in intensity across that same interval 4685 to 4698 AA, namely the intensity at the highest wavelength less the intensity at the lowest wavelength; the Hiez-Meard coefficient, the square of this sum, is 85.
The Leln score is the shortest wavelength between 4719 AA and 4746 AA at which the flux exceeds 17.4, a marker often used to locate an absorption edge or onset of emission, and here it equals 4720.52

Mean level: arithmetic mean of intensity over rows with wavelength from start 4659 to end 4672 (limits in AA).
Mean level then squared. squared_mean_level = 289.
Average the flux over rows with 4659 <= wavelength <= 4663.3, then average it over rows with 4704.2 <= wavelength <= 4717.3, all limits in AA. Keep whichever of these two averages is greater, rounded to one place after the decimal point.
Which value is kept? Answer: 17.4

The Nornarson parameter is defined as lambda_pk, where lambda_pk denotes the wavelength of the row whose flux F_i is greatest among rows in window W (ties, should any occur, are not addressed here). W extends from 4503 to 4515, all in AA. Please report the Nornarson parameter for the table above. 4503.91 AA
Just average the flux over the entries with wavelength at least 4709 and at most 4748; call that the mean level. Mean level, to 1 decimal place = 16.8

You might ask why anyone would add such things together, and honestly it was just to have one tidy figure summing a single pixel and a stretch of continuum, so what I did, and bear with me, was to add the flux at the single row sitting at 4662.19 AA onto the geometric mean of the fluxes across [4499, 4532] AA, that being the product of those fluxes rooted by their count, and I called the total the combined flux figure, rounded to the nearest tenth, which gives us 34.2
